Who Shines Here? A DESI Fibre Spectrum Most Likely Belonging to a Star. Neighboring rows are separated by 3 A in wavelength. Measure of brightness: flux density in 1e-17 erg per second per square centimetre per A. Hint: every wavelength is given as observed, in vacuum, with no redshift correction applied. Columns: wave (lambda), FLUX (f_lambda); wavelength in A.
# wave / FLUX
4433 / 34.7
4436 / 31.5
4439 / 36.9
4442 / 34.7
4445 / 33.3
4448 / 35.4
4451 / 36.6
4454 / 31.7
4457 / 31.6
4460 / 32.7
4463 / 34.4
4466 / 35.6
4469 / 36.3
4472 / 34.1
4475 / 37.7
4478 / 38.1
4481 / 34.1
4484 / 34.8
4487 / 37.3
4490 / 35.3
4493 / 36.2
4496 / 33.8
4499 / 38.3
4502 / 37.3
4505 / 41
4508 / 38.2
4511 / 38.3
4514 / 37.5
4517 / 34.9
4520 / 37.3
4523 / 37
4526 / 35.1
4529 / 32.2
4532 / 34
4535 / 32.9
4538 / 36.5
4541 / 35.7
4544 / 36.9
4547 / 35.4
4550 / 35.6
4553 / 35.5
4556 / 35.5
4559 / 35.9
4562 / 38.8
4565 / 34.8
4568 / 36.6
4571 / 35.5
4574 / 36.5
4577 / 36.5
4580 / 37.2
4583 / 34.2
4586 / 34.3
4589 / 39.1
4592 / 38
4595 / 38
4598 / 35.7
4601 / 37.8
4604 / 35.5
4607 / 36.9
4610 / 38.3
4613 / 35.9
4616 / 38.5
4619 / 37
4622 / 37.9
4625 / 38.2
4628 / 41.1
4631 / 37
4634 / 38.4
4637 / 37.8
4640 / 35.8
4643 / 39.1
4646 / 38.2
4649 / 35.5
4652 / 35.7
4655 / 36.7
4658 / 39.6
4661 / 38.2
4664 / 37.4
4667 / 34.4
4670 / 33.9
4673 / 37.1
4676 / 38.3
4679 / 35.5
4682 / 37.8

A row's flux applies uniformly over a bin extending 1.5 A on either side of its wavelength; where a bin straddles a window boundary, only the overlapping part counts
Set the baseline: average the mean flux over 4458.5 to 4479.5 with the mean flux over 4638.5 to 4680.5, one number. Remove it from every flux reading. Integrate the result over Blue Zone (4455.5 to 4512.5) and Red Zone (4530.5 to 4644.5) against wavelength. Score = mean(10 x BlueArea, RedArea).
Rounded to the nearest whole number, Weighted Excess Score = -8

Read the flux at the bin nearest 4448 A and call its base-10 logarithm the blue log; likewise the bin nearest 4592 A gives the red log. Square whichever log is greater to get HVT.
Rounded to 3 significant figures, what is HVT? 2.50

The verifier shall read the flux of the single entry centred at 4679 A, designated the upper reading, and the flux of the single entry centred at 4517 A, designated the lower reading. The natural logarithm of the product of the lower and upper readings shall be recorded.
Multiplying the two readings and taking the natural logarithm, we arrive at 7.12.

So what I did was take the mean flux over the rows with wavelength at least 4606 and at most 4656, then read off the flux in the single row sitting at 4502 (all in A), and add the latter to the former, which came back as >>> 74.8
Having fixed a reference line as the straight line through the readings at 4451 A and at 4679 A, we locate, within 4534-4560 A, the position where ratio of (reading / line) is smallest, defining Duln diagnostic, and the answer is 4535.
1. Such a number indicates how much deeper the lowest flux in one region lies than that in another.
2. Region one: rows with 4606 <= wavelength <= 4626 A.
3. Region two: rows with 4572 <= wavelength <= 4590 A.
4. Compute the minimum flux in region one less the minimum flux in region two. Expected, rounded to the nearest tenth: 1.7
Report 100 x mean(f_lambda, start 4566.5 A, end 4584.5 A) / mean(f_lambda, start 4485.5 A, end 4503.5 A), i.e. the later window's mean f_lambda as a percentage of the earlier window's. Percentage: 99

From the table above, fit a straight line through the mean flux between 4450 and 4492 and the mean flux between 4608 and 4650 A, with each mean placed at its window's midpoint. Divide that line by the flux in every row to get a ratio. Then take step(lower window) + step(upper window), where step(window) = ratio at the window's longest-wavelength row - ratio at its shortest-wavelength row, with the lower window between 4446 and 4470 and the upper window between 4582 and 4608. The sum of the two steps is -0.08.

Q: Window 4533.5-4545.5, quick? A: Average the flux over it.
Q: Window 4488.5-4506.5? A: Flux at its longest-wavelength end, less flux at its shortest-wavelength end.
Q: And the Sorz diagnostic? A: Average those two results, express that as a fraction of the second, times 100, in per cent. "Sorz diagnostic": 361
